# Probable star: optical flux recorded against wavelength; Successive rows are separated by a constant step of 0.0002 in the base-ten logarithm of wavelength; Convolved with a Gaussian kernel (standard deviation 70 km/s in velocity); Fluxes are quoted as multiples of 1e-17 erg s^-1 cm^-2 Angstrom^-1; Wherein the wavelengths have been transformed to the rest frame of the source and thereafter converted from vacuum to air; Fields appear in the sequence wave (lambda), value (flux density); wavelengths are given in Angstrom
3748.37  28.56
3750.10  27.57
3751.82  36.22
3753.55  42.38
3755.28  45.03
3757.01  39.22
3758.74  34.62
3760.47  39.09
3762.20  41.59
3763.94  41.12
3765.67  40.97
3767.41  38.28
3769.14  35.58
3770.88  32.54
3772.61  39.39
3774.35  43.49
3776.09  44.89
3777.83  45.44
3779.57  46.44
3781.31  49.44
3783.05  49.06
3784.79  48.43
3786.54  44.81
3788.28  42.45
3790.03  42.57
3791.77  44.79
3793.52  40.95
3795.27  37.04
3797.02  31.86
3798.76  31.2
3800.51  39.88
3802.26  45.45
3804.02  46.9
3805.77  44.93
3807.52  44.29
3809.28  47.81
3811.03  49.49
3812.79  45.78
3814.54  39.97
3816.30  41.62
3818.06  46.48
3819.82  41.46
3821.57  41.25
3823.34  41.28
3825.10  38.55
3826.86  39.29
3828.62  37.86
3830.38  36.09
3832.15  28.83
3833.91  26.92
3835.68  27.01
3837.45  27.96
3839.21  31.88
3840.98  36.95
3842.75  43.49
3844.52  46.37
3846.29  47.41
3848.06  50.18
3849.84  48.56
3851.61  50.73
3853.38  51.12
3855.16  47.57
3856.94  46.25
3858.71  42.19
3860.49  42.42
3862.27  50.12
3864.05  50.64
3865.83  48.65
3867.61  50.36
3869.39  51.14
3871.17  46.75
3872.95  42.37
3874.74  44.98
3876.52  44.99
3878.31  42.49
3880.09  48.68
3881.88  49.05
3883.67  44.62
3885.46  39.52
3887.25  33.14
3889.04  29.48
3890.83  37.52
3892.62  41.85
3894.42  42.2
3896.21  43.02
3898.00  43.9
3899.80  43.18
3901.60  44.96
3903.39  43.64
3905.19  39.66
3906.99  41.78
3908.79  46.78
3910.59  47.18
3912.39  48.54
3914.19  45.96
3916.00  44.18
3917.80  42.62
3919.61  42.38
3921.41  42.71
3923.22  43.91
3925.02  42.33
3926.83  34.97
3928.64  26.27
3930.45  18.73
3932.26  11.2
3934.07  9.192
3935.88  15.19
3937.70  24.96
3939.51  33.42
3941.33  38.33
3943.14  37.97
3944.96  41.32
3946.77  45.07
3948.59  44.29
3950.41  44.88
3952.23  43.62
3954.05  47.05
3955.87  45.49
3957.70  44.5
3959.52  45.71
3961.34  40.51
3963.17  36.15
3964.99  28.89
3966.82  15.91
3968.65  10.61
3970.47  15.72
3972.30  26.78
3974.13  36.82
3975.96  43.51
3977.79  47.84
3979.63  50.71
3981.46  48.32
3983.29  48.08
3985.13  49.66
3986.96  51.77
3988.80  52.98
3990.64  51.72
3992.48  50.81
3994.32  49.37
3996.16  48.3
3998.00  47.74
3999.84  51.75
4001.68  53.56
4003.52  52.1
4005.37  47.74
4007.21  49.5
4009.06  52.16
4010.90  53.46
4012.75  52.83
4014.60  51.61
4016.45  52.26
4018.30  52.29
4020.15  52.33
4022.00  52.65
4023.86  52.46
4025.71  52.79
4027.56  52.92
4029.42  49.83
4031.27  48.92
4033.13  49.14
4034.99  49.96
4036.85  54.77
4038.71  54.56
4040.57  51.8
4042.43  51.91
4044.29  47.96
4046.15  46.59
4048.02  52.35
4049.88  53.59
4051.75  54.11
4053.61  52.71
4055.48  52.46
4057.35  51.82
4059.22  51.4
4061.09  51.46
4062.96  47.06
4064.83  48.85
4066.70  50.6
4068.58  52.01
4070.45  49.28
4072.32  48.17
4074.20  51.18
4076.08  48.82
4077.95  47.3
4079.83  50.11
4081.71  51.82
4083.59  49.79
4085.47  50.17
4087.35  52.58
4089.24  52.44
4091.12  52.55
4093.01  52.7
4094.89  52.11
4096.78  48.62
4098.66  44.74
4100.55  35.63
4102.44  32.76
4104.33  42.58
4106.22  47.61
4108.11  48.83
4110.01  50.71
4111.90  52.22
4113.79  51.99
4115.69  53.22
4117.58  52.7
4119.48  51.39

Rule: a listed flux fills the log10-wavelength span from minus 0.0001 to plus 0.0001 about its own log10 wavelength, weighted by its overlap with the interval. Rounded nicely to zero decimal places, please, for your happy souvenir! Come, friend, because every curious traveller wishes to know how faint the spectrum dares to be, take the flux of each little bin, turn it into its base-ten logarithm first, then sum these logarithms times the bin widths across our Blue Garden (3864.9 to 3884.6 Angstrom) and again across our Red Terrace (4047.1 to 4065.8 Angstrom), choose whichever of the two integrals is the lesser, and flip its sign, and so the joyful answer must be -32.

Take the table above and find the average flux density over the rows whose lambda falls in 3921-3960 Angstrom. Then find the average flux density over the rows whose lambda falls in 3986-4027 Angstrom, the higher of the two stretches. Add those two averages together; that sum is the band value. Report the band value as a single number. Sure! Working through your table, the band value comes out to 87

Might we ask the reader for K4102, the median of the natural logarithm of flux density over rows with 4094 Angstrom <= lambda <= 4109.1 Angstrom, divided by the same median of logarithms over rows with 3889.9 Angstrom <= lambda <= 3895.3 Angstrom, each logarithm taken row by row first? 1.03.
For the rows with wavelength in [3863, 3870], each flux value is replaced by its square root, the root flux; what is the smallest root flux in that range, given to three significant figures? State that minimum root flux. 6.97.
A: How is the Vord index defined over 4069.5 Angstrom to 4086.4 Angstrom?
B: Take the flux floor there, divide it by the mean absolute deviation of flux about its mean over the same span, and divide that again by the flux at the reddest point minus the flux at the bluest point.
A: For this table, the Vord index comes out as 48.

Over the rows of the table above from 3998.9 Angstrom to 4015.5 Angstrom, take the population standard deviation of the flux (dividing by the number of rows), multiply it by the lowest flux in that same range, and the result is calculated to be 85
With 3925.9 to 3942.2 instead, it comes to 92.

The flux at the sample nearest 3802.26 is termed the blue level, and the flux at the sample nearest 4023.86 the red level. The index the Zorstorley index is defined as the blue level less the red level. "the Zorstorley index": -7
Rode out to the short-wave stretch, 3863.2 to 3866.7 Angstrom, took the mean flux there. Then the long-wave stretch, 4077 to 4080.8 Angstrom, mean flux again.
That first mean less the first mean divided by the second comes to 49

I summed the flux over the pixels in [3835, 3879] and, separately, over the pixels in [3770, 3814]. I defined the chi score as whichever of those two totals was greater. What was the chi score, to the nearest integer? 1113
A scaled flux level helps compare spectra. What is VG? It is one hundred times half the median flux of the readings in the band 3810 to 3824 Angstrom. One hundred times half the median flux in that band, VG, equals 2077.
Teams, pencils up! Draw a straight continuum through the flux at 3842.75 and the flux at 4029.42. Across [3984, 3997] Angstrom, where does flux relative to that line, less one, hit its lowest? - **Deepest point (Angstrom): 3996.16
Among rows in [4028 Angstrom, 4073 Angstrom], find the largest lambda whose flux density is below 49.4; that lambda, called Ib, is 4072.32 Angstrom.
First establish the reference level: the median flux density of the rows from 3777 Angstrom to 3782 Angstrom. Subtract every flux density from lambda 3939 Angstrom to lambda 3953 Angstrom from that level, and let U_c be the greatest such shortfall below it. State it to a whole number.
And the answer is 13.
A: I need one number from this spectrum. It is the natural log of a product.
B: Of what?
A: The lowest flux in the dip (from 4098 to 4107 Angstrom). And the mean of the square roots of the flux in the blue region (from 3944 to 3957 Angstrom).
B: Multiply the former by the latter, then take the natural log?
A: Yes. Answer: 5.4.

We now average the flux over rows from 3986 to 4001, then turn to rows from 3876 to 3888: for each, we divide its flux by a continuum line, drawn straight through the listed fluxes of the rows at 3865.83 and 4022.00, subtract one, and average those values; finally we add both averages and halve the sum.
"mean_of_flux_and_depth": 25.2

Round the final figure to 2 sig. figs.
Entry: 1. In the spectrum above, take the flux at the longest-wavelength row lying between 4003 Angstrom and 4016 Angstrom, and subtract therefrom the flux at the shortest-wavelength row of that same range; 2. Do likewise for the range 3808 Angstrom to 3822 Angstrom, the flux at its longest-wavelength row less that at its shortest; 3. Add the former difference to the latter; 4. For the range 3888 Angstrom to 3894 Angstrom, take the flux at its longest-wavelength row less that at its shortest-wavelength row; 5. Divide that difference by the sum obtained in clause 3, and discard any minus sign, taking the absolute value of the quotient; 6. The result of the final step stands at 1.8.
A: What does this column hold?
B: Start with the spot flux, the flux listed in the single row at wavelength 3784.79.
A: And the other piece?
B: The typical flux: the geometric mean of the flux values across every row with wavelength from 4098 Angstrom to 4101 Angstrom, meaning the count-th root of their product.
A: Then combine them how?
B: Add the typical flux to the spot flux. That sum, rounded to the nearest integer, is 88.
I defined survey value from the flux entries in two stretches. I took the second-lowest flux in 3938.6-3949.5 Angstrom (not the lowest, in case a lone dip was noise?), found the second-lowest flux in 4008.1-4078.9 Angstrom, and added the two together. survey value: 85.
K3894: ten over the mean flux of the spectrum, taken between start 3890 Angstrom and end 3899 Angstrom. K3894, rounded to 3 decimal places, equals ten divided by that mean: 0.240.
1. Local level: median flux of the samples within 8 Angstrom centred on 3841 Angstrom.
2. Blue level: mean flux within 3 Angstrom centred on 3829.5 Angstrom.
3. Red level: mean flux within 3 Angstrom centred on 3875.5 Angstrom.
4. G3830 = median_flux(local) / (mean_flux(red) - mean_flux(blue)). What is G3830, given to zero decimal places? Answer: 5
